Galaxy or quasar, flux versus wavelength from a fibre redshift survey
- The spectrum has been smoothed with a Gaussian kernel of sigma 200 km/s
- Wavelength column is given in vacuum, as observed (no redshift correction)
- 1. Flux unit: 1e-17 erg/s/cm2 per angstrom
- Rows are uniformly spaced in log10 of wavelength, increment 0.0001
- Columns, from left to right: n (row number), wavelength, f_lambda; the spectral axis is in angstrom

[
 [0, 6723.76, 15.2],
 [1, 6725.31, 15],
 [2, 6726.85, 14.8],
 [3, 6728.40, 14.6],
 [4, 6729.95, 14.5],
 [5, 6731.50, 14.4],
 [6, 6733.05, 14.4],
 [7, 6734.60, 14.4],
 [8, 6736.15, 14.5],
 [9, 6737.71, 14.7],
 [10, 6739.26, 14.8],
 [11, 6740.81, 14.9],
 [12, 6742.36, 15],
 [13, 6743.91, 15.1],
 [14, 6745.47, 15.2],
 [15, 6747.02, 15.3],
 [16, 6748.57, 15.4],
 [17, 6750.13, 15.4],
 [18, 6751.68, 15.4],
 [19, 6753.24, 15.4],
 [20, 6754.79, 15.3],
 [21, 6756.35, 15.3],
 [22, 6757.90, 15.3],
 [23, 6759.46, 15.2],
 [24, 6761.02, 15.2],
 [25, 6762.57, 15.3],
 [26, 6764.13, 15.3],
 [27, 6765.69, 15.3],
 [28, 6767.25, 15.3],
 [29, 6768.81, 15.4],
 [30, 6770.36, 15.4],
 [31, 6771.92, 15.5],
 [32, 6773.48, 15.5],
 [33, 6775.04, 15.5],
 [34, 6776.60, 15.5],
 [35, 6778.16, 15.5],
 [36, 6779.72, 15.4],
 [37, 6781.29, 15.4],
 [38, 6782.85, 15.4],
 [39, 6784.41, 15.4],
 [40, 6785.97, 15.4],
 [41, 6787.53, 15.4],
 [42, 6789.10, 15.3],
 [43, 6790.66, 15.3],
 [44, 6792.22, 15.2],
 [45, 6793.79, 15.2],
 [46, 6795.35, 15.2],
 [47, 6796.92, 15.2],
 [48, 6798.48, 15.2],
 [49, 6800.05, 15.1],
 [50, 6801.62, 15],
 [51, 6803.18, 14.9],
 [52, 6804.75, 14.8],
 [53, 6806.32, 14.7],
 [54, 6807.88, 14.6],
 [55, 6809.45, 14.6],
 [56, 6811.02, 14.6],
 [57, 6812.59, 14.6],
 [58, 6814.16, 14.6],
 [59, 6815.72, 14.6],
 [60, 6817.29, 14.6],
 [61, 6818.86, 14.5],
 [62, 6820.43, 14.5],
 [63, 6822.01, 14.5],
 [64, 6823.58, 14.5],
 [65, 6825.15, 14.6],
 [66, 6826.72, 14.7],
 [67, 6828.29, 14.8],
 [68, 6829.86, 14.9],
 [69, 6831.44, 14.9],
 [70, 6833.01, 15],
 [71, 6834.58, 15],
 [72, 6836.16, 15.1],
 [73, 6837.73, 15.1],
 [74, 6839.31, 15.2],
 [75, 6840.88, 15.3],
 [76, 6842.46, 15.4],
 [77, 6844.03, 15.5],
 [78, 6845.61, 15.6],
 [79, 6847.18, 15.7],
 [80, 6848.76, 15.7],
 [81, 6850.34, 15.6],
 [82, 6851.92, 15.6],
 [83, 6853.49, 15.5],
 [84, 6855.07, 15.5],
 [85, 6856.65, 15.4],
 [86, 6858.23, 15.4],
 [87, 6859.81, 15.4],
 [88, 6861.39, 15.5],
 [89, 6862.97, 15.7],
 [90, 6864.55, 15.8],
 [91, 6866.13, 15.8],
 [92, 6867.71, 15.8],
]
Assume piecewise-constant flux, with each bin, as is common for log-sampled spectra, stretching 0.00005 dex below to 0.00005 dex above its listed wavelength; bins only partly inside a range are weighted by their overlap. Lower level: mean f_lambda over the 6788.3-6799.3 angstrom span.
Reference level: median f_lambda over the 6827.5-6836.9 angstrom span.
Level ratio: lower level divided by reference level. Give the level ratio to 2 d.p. 1.02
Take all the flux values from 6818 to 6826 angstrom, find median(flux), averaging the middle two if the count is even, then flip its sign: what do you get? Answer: -14.5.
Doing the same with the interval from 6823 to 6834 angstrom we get -14.8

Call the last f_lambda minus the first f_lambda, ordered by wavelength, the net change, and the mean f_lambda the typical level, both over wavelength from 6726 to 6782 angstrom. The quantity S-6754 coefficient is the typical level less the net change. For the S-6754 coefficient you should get 14.5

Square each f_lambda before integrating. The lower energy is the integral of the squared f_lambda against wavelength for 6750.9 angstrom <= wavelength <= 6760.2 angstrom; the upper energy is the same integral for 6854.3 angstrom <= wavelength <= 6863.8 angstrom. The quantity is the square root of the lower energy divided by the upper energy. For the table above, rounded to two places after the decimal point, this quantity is 0.98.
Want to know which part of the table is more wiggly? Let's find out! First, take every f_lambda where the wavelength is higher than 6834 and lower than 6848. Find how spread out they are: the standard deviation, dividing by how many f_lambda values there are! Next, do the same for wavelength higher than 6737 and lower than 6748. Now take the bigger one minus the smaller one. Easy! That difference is 0.030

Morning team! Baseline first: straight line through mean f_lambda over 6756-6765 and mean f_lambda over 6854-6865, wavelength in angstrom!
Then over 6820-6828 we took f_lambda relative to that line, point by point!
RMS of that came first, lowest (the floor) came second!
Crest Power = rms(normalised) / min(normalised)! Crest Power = 1.004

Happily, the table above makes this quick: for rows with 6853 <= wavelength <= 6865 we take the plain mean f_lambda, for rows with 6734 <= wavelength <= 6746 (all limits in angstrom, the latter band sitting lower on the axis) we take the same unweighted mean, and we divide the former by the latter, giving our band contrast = 1.05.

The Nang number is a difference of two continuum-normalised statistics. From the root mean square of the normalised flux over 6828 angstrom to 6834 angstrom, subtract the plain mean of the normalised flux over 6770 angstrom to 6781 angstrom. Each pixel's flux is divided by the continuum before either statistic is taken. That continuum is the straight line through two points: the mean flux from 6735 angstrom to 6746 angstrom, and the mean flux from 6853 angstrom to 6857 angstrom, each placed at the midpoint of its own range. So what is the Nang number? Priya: -0.056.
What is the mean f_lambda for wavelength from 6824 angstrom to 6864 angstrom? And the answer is 15.3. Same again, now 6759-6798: 15.3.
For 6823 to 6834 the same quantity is 14.8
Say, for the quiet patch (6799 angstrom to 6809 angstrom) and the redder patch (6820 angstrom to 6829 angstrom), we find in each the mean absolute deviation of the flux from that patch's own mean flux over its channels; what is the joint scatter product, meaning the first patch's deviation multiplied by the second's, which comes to 0.015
